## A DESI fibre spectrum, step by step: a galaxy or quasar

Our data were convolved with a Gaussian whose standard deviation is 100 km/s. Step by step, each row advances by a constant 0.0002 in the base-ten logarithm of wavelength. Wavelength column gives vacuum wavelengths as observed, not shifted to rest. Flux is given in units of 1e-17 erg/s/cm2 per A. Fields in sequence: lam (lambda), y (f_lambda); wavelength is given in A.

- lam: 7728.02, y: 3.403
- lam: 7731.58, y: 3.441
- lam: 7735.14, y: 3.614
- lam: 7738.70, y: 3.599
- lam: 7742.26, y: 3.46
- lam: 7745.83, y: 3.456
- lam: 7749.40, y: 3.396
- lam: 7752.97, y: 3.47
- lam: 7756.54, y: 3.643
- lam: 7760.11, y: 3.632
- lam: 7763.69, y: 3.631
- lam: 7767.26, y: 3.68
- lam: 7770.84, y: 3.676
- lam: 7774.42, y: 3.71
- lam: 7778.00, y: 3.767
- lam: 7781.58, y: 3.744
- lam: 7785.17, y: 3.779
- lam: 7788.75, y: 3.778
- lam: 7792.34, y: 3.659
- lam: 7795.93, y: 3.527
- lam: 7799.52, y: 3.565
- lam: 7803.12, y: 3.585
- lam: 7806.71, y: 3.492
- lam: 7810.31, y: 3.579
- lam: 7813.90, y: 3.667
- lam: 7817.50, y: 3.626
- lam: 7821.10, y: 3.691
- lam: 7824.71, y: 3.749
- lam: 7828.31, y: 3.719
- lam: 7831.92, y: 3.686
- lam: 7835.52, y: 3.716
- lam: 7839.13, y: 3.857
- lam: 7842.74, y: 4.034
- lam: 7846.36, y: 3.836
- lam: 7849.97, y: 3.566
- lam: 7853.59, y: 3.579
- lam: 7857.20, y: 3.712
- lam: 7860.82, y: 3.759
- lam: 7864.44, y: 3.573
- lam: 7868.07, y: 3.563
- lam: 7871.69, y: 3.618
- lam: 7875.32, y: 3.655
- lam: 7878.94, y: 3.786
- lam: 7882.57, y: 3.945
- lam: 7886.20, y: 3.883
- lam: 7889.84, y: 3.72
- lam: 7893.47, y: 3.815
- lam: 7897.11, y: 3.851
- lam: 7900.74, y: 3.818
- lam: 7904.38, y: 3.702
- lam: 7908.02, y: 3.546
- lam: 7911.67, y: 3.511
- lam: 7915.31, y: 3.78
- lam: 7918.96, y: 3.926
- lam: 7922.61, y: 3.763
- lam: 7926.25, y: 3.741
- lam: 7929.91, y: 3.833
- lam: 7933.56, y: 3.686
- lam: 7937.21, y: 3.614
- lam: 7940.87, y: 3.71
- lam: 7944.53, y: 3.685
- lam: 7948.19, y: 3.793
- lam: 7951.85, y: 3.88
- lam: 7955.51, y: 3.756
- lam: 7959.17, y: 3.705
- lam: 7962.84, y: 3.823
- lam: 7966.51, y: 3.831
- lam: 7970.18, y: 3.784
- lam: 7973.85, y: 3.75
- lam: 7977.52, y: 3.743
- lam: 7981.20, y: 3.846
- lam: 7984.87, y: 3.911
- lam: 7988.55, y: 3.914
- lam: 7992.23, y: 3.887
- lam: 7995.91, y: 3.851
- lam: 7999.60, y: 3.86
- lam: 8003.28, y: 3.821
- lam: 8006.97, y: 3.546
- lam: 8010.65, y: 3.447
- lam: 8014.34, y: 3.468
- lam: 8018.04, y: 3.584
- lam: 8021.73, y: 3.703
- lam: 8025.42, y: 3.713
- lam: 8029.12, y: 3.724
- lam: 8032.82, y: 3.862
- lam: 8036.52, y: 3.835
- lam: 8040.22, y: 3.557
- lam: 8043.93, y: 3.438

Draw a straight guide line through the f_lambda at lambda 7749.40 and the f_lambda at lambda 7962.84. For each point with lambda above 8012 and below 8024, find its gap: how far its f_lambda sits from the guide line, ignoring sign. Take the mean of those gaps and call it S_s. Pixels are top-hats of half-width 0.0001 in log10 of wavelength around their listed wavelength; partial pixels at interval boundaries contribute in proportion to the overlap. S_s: 0.35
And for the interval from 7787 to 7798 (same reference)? 0.17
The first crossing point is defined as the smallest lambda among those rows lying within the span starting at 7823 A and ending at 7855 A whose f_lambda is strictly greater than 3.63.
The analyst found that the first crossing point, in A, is 7824.71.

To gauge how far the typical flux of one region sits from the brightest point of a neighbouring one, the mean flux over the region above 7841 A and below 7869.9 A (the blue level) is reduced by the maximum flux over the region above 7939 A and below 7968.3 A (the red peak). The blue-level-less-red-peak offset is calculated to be -0.18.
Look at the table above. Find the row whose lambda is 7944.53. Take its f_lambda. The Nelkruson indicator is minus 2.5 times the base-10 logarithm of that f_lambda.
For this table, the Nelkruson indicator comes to -1.42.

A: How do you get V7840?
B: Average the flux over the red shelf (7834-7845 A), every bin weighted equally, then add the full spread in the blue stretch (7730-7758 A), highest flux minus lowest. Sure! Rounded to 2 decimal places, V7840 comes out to 4.12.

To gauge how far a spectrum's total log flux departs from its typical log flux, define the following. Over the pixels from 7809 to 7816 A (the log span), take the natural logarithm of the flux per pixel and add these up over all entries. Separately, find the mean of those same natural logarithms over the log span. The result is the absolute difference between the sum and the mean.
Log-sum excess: 1.29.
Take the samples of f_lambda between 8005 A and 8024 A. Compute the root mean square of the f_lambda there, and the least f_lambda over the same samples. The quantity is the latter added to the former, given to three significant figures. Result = 7.00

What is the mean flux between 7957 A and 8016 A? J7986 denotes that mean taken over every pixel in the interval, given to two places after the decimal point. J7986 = 3.76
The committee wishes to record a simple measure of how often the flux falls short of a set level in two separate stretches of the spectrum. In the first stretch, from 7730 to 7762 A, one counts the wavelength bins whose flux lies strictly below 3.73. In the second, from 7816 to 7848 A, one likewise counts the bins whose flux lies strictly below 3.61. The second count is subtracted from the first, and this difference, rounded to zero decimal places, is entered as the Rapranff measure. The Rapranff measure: 9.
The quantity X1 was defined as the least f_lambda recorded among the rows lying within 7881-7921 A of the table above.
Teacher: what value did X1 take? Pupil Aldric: 3.511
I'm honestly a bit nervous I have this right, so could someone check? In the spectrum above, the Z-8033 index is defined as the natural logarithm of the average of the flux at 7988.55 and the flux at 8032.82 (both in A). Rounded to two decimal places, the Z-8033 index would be 1.36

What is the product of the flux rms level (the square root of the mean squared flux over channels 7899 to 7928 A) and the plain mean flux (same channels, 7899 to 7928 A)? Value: 13.9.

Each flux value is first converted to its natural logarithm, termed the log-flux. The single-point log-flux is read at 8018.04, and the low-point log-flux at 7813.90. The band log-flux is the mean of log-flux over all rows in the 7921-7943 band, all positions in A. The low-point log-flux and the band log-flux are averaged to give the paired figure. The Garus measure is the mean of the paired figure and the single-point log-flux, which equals 1.29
